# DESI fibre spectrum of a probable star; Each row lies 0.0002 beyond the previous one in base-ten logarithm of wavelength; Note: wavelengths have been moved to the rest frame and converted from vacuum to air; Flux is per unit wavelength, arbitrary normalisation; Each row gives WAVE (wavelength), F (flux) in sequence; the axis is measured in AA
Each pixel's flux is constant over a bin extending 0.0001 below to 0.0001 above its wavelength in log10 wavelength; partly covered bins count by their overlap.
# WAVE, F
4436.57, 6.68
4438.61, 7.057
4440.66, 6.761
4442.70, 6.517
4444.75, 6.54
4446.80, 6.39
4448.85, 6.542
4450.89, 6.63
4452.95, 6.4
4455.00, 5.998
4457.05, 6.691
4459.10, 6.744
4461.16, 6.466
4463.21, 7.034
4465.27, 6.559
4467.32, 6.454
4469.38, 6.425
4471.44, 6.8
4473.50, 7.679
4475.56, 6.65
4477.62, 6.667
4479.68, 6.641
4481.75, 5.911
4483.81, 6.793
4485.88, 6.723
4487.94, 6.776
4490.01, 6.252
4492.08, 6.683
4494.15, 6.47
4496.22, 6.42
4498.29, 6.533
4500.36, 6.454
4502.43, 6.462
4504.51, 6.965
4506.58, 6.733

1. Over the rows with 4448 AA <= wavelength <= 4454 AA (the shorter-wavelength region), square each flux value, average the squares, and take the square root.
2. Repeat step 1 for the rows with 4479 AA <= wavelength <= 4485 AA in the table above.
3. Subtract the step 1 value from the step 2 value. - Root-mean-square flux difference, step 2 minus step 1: -0.06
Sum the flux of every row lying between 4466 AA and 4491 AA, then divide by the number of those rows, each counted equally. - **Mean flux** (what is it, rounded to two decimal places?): 6.65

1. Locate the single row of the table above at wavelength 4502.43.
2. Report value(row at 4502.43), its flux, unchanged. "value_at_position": 6.462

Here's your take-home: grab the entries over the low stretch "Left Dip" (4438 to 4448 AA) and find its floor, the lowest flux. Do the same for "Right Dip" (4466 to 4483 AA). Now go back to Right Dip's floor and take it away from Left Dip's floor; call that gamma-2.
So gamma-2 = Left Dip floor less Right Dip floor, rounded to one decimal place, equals 0.5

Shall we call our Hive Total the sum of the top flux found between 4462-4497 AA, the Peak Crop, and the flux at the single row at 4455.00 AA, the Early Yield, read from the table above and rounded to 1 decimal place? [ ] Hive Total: 13.7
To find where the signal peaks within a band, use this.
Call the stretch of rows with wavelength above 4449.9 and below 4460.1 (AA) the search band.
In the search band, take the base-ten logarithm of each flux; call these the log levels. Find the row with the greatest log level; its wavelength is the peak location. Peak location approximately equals 4459.10 AA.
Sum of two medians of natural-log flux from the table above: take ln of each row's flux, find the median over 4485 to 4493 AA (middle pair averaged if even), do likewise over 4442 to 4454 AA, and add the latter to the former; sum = 3.78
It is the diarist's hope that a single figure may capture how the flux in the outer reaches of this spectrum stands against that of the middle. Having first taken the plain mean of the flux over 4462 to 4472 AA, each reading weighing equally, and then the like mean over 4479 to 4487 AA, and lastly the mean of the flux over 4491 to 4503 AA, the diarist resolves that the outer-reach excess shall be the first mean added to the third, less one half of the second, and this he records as 9.90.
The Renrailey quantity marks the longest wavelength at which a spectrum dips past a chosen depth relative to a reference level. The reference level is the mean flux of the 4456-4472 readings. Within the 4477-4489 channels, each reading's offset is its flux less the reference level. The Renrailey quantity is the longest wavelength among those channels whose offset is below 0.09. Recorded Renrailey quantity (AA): 4485.88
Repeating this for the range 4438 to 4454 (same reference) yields 4452.95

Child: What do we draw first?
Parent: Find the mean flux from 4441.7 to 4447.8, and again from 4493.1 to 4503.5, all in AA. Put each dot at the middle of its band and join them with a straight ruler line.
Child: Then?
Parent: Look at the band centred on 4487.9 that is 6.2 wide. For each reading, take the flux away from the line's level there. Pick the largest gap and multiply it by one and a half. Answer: 0.3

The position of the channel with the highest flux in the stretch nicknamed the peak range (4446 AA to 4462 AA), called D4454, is 4459.10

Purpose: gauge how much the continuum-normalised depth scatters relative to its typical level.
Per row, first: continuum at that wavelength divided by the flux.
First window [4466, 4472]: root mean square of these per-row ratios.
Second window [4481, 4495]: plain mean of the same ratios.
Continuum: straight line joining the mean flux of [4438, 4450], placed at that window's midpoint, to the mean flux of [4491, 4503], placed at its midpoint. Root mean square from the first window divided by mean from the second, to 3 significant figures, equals 1.00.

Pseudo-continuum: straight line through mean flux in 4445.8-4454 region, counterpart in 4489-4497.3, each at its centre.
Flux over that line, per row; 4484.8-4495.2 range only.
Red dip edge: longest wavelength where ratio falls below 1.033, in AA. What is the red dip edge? 4494.15 AA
